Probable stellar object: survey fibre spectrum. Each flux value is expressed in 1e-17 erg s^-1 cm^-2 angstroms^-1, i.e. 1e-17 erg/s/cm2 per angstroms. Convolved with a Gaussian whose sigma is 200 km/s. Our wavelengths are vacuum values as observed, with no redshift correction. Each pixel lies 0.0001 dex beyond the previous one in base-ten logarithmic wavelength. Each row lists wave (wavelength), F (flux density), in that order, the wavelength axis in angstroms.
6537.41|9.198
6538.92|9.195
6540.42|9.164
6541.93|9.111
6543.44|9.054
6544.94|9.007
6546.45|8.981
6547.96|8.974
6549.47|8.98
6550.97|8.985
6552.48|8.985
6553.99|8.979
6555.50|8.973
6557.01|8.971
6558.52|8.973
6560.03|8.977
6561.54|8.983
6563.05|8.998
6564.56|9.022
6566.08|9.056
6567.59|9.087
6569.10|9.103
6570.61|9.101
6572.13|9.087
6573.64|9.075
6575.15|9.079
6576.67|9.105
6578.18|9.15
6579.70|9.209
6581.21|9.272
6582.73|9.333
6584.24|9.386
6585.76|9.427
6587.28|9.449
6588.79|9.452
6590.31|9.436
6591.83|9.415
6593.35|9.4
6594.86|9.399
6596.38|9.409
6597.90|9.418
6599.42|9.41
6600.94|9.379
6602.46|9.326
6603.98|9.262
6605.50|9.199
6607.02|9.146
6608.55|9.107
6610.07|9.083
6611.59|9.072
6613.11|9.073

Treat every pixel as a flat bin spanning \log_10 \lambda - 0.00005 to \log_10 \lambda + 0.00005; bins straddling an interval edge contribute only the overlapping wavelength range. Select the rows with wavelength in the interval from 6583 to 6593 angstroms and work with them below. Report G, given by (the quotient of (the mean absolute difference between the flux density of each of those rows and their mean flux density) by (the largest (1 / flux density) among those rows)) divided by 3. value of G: 0.057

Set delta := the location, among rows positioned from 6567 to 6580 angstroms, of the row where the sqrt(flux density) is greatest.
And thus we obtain 6579.70 angstroms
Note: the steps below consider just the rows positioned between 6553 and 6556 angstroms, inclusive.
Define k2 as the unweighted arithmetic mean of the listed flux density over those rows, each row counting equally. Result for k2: 8.98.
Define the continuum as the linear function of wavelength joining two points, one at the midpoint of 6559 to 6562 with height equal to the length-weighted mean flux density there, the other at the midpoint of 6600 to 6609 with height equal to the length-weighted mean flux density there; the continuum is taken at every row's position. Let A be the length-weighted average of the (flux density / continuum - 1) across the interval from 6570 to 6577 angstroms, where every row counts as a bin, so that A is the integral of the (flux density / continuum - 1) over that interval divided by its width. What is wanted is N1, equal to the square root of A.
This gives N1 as 0.06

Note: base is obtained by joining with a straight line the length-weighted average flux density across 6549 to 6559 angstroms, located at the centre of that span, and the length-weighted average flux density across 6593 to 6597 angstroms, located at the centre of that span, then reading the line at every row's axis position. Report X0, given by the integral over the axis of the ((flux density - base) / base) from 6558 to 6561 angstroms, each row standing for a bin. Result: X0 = -0.02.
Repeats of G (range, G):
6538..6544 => 0.146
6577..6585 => 0.221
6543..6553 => 0.060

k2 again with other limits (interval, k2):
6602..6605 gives 9.29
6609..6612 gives 9.08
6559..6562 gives 8.98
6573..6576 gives 9.08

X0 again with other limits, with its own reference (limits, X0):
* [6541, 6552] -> 0.14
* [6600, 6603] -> -0.04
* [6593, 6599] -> -0.01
